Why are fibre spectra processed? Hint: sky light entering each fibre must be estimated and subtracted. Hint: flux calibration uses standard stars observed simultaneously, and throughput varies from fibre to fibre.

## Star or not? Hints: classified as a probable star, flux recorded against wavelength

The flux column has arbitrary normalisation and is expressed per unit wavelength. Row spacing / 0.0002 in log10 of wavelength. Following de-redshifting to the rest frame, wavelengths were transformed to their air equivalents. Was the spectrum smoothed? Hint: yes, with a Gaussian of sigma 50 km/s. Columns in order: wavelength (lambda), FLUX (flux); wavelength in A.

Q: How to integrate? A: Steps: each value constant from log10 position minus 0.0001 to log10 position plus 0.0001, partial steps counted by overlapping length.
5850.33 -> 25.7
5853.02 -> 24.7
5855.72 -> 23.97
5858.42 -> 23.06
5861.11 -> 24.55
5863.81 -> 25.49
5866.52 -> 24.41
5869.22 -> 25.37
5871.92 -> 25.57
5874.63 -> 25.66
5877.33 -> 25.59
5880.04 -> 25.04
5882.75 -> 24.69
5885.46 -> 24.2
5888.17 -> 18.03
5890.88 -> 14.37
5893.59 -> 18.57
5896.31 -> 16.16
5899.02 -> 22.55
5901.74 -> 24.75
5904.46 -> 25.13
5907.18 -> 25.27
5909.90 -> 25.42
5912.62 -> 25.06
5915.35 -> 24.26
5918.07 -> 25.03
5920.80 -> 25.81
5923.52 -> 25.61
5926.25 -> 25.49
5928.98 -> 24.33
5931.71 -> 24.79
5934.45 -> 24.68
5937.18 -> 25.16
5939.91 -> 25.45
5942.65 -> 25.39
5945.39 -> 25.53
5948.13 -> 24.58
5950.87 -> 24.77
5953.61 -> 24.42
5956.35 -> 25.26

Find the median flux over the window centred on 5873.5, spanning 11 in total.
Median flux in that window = 25.6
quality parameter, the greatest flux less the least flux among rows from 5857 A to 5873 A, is 2.5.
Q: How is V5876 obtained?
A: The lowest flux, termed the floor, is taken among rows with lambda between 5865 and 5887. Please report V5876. 24.2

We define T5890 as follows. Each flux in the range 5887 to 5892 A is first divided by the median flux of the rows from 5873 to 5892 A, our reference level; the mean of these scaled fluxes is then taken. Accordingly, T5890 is 0.66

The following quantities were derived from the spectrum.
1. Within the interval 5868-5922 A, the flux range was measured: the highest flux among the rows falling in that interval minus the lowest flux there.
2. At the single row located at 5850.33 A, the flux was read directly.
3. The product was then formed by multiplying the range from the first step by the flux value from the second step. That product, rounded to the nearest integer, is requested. 294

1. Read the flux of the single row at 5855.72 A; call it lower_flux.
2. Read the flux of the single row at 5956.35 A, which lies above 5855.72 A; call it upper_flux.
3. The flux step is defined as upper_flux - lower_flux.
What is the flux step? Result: 1.3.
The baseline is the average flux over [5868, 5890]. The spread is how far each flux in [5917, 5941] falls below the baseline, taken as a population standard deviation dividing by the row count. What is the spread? 0.46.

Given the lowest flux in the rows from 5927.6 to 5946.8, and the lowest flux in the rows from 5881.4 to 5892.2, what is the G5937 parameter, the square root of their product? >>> 18.7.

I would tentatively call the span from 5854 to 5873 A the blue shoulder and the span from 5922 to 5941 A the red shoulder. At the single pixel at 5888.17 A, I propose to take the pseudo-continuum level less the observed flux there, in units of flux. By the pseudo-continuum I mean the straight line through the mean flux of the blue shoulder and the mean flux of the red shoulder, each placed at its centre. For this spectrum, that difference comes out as 6.8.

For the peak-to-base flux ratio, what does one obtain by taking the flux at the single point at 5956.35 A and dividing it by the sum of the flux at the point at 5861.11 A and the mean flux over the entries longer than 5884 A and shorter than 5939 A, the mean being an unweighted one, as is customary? 0.53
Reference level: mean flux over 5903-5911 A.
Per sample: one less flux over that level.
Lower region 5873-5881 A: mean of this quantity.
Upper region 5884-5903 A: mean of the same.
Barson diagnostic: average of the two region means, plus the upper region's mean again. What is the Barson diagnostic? 0.32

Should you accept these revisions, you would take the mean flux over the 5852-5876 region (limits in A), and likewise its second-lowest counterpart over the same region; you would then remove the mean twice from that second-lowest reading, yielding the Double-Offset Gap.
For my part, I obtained -25.54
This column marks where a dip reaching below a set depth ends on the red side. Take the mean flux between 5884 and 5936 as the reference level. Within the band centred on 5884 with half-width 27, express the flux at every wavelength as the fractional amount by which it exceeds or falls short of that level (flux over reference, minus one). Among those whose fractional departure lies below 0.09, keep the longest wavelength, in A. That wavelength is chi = 5904.46 A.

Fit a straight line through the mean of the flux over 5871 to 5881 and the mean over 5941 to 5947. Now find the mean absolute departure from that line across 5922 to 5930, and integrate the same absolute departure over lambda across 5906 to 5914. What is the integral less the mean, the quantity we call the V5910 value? 1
